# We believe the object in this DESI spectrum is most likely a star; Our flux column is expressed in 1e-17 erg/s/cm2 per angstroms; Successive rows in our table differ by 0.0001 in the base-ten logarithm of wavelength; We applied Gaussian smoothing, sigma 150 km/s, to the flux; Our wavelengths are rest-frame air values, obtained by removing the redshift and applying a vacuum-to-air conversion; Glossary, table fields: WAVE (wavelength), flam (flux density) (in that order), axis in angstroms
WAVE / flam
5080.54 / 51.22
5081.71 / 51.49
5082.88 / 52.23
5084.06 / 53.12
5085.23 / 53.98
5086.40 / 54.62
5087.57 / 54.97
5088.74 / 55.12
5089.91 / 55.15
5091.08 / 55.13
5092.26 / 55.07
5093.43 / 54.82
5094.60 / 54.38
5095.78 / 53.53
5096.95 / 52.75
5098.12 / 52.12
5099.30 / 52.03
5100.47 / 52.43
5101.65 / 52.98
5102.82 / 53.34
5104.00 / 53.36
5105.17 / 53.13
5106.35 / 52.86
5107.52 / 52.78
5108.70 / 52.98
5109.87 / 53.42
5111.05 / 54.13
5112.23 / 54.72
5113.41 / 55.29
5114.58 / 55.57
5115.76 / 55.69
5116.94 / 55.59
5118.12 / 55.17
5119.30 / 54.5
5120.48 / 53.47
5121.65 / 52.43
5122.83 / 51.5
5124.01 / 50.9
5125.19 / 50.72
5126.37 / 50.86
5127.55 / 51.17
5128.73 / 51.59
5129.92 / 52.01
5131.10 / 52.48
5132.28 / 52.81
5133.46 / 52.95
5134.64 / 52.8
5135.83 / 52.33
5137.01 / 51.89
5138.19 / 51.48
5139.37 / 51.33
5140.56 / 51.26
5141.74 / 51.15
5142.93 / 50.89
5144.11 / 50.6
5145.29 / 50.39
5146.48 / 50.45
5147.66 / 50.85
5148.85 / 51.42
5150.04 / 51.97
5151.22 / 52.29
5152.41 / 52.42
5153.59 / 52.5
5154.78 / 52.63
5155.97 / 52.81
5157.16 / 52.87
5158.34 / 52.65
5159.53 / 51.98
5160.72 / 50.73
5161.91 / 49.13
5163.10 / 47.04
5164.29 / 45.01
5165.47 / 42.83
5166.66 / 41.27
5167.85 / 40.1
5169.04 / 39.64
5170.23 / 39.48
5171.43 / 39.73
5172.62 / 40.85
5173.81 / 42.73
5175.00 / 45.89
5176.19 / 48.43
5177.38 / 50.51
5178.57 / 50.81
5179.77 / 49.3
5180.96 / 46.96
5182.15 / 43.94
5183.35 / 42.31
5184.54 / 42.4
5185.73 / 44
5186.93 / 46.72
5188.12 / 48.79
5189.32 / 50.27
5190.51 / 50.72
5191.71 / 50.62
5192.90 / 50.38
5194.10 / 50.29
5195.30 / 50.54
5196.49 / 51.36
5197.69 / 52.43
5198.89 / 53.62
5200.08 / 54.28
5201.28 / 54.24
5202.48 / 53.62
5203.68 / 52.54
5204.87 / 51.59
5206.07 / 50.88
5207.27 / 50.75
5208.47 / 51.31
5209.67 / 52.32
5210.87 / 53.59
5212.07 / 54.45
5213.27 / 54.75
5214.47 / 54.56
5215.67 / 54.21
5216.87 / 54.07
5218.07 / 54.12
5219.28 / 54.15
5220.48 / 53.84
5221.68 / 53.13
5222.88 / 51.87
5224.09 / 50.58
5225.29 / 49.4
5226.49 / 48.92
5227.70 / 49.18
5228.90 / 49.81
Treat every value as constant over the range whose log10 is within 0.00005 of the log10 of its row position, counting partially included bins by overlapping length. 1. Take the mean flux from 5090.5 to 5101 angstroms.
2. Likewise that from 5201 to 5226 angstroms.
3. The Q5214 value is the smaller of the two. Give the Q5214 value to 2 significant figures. 53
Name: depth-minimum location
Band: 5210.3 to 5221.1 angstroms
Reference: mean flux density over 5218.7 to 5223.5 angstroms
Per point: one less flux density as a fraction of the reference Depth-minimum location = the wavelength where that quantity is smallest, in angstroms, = 5213.27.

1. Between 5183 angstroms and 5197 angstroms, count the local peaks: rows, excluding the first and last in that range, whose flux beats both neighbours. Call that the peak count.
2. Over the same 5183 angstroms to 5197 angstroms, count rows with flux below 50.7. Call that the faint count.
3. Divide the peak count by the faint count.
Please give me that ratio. 0.10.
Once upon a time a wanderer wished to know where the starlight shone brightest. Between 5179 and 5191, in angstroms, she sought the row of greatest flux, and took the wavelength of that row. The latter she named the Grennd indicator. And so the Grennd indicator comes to 5190.51 angstroms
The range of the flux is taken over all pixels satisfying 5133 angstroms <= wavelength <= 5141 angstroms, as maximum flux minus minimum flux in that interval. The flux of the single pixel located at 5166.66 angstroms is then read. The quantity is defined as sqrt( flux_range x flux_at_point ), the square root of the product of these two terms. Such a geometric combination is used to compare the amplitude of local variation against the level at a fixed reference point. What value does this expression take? 8.4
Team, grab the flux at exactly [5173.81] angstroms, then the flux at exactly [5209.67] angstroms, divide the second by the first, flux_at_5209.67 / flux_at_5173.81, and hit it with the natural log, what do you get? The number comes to 0.20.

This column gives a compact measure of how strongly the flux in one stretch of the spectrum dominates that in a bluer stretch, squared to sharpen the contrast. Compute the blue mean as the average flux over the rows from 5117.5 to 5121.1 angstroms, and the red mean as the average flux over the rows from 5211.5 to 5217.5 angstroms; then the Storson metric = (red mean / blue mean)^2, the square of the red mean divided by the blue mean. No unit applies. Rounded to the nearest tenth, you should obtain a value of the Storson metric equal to 1.0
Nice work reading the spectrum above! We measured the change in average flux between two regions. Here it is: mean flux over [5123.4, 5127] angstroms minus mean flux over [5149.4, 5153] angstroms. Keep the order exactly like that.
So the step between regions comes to -1.4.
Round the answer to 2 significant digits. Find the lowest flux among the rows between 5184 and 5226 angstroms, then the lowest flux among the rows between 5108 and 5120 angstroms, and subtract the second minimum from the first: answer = -11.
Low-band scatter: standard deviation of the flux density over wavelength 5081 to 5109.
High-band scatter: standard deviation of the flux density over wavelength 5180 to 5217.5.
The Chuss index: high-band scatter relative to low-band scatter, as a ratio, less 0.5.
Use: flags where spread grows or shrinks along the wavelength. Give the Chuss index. 2.7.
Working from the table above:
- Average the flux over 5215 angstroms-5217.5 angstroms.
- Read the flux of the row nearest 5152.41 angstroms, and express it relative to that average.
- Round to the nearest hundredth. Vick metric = 0.97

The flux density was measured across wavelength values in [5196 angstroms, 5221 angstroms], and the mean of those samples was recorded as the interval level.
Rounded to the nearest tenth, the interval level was 53.2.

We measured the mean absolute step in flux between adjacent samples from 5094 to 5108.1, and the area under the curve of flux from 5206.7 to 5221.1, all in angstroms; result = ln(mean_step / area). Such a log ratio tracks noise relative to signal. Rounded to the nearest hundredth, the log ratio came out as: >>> -7.60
